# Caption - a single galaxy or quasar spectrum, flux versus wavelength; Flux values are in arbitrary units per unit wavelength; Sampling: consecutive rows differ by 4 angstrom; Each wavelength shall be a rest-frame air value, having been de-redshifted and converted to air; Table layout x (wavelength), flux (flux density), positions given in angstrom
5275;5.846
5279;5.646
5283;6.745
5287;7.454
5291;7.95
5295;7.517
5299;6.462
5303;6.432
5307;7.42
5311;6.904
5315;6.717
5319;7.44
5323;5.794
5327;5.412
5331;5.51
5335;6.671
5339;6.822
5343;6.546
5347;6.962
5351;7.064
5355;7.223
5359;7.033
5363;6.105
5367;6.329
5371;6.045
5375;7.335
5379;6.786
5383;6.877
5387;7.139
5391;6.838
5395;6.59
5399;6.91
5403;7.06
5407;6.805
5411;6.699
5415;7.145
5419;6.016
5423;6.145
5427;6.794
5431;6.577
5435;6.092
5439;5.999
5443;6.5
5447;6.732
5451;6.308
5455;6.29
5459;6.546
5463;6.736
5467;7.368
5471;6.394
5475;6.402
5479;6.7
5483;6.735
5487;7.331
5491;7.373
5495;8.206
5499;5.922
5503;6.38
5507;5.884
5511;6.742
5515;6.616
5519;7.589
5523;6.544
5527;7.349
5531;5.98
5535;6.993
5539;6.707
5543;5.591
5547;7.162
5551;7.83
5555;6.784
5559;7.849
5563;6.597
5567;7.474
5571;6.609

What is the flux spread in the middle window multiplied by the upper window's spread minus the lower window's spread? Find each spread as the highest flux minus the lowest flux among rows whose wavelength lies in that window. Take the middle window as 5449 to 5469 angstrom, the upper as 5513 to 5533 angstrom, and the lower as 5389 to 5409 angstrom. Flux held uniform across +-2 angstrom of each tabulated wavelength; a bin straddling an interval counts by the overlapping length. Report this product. 1.23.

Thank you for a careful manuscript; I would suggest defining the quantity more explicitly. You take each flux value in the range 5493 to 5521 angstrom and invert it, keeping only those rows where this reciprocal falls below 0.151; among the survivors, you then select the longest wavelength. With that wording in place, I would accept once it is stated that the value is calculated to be 5519 angstrom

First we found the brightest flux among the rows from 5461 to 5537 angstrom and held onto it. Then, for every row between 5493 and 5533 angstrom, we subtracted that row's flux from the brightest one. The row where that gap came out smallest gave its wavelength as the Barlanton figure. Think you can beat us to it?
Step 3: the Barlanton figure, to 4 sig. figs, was 5495 angstrom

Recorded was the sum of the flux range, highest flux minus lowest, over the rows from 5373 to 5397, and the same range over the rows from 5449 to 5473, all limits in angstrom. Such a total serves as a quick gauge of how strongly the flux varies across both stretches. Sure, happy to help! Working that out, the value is 1.8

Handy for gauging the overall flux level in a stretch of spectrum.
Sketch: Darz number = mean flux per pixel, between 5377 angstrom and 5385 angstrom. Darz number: 6.8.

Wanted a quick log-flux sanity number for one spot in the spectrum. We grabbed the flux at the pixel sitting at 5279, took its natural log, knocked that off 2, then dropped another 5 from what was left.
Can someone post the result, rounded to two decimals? -4.73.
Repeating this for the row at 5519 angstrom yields -5.03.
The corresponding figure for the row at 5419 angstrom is -4.79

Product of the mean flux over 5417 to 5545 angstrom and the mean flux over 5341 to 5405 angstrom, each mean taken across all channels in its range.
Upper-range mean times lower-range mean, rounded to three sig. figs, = 45.0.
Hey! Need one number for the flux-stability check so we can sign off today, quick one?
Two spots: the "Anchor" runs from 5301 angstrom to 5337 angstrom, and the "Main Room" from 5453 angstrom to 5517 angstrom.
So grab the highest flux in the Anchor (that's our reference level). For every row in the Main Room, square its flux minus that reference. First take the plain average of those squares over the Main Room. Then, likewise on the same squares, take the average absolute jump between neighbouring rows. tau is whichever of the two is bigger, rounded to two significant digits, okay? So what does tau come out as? 0.84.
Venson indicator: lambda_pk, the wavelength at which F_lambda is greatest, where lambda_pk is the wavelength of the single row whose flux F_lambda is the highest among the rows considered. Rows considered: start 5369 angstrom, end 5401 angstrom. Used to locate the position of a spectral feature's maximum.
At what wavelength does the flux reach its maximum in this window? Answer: 5375 angstrom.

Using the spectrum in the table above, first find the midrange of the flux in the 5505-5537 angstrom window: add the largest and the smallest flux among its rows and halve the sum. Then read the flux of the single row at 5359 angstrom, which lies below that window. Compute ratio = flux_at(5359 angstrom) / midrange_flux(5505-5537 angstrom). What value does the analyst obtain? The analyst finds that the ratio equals 1.04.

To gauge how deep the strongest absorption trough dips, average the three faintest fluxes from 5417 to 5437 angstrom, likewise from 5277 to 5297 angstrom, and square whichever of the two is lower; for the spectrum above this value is 37.0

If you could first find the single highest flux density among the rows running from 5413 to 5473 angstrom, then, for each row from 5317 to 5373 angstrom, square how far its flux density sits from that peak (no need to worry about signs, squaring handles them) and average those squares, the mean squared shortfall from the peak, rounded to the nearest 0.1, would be 1.1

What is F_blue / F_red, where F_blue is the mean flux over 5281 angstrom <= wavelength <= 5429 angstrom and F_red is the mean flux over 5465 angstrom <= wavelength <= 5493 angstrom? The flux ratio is 0.98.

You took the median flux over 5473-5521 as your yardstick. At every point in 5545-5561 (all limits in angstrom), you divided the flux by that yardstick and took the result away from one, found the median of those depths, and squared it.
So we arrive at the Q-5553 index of 0.013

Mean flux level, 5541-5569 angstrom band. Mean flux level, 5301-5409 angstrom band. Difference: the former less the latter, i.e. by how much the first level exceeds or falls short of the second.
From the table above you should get 0.35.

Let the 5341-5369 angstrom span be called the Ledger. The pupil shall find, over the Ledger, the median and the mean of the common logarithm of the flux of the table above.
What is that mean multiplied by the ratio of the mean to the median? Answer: 0.815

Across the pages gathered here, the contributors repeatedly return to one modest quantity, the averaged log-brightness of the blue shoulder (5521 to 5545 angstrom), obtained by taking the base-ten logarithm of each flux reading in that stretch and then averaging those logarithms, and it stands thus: 0.81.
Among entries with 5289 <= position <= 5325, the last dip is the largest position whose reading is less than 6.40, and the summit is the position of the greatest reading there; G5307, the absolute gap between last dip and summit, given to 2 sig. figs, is 32 angstrom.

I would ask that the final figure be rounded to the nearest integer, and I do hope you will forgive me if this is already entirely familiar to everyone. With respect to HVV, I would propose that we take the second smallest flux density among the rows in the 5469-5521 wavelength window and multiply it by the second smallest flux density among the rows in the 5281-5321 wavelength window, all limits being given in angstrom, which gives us 38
